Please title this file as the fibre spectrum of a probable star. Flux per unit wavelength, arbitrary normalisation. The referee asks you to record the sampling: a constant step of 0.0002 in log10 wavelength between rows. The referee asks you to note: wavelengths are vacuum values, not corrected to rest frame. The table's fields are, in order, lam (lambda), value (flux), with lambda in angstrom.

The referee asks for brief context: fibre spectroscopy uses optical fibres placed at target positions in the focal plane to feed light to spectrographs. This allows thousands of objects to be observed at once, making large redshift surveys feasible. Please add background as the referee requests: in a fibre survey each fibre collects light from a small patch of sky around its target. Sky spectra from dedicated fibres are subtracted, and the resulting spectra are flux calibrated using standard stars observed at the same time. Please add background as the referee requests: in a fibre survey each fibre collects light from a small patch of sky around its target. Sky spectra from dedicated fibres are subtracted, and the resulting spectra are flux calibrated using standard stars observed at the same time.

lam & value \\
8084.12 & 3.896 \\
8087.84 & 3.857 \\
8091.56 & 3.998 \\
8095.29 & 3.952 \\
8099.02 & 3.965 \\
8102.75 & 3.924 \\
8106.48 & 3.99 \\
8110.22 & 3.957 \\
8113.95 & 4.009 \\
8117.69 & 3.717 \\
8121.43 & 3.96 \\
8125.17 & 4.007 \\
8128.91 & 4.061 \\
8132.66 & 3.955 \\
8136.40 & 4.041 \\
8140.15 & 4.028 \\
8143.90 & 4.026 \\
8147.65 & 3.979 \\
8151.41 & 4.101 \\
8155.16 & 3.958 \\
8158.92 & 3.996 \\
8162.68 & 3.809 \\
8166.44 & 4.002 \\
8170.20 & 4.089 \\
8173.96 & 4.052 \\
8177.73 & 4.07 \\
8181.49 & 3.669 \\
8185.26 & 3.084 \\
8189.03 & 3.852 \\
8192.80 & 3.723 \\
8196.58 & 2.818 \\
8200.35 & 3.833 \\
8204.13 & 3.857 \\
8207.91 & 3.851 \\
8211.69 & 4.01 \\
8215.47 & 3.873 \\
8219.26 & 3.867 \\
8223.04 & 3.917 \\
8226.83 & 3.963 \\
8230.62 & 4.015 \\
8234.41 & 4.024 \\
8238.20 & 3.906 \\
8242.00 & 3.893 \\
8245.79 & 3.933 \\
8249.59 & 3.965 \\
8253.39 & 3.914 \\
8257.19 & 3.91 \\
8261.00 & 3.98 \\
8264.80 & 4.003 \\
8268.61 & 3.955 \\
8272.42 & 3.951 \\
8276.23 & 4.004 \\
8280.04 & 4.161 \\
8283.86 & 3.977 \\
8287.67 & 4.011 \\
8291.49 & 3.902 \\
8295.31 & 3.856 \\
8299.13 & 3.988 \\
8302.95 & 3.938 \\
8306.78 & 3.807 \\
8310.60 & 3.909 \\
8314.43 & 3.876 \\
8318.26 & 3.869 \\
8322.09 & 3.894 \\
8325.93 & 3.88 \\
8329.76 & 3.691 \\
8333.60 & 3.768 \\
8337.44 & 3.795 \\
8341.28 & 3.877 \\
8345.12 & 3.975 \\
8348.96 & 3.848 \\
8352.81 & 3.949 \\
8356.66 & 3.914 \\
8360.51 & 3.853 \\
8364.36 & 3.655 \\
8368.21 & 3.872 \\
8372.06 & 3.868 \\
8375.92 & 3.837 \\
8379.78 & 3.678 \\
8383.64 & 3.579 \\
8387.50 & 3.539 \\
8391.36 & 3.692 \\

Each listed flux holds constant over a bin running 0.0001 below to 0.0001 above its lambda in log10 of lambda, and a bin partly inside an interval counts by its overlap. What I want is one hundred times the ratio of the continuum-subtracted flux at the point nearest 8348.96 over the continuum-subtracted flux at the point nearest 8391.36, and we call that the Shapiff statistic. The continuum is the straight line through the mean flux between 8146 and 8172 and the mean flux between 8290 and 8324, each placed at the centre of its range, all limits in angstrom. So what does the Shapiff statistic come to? 12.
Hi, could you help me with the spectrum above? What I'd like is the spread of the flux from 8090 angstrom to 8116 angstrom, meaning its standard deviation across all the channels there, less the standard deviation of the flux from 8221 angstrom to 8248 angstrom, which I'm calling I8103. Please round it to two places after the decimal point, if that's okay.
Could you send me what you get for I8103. -0.02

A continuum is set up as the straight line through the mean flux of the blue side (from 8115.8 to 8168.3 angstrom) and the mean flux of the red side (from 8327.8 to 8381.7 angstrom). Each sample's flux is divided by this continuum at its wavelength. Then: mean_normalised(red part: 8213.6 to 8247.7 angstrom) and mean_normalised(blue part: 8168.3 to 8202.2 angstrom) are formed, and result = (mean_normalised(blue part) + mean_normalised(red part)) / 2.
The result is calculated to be 0.970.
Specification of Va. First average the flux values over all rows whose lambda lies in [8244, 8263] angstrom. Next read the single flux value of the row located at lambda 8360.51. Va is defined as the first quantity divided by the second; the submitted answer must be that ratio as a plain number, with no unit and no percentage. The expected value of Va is 1.023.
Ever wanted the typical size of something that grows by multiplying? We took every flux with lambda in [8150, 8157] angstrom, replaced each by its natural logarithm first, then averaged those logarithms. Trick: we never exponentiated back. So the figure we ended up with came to 1.39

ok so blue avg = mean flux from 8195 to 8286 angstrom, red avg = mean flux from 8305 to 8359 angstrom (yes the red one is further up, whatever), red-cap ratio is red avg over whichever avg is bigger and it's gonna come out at 0.99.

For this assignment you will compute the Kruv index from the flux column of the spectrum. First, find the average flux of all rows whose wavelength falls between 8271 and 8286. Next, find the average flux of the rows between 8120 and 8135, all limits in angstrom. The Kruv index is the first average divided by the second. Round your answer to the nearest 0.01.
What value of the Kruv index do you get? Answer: 1.01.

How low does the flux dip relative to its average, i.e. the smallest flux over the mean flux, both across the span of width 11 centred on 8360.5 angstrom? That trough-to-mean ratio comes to 0.960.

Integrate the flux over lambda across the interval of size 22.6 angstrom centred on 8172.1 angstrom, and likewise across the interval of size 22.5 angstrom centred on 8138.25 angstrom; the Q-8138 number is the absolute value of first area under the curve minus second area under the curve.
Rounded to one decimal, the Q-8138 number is 1.1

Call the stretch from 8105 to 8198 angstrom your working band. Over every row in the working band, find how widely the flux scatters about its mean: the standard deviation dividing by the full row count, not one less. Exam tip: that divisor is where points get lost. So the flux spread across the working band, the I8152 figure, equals 0.30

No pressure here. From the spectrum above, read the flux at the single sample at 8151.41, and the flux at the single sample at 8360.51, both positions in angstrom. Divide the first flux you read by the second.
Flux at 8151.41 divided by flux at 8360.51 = 1.06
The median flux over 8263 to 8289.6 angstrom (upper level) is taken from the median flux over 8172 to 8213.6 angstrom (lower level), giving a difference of -0.15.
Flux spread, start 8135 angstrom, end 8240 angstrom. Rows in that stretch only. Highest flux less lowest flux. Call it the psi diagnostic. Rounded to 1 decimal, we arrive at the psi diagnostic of 1.3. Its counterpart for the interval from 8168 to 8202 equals 1.3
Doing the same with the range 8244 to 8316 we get 0.4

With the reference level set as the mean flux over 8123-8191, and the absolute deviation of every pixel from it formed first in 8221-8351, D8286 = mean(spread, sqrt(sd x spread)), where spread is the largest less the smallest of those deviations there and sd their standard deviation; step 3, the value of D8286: 0.178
